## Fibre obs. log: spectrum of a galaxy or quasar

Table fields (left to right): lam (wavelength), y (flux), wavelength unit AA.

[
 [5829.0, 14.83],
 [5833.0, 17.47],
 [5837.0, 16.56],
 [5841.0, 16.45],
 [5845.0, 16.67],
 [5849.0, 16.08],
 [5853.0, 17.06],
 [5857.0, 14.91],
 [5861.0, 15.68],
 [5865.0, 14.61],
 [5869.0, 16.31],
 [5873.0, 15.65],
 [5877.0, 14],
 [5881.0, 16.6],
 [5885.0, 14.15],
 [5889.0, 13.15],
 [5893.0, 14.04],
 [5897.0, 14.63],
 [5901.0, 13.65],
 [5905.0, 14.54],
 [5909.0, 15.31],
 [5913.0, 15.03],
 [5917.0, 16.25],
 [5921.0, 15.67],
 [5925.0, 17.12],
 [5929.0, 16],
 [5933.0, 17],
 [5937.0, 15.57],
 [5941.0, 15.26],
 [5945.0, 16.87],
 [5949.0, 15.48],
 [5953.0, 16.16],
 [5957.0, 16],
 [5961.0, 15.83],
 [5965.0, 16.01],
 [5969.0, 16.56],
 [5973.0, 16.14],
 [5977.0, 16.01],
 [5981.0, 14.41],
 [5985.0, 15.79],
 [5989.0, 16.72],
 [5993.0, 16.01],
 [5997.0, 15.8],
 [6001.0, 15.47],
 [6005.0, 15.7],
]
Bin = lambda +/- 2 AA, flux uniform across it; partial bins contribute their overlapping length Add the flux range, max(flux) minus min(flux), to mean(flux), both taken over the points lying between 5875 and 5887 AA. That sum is 17.5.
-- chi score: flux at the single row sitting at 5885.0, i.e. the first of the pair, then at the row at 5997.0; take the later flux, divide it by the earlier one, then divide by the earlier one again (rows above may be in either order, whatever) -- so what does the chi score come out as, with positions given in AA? 0.079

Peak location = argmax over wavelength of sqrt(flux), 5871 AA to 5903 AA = 5881.0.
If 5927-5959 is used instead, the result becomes 5933.0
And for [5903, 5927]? 5925.0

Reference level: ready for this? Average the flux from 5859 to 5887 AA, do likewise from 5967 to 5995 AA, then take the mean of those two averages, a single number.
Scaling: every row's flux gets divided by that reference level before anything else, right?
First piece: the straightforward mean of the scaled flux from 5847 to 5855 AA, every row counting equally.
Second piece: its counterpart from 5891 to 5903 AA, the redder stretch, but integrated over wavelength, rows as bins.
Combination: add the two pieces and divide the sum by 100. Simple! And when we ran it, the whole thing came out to 0.12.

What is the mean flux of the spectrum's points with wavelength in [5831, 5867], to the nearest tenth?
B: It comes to 16.2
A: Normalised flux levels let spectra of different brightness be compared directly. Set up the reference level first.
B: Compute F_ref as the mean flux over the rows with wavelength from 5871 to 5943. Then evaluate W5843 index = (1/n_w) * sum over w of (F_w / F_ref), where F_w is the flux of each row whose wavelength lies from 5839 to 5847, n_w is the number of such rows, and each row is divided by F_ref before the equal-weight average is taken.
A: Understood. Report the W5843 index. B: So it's 1.09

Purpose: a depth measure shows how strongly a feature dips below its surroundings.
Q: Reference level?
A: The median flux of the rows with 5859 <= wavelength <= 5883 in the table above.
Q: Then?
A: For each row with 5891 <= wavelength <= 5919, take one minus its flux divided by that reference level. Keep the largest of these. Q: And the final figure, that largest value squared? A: 0.017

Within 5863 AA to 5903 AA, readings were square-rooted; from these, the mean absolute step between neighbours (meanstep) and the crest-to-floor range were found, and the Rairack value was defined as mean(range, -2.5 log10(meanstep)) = 1.15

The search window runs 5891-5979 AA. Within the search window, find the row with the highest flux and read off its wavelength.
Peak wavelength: 5925.0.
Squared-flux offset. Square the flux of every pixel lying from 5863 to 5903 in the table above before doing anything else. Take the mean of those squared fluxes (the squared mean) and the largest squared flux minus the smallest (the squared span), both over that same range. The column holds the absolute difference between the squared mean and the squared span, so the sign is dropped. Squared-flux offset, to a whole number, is 114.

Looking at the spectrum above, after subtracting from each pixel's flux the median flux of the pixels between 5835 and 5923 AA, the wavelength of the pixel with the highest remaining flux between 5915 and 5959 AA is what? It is 5925.0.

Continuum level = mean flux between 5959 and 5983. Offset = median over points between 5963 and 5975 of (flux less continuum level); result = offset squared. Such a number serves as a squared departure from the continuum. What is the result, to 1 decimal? 0.1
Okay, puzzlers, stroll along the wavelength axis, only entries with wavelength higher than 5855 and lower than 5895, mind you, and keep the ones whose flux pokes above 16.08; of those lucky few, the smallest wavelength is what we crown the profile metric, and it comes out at 5869.0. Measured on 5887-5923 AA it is 5917.0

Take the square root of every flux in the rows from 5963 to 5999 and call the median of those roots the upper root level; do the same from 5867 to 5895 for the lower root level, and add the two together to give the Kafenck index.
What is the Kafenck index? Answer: 7.76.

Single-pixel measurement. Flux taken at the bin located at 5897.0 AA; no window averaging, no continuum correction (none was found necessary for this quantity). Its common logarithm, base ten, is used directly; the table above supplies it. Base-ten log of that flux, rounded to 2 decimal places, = 1.17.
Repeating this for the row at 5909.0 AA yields 1.18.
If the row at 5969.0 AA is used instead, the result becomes 1.22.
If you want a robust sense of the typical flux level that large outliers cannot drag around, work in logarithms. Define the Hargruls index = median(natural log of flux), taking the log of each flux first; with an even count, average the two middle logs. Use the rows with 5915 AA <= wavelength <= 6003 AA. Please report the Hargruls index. 2.77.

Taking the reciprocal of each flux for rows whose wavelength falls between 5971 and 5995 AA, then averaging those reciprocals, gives 0.0632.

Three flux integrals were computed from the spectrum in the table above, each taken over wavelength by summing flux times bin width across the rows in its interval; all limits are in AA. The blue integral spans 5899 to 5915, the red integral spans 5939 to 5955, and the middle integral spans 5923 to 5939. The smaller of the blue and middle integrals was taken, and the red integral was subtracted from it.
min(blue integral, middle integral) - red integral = -21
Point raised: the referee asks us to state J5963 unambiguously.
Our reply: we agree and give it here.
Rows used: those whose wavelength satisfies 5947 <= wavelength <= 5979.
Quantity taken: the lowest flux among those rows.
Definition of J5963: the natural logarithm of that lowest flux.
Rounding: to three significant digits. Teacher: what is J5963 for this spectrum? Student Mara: 2.74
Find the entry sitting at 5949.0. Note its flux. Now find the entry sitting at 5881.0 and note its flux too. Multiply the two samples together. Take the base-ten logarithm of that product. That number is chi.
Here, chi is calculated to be 2.41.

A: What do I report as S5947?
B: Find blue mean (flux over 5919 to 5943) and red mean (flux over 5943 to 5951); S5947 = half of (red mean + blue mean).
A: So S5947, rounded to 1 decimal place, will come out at 16.1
